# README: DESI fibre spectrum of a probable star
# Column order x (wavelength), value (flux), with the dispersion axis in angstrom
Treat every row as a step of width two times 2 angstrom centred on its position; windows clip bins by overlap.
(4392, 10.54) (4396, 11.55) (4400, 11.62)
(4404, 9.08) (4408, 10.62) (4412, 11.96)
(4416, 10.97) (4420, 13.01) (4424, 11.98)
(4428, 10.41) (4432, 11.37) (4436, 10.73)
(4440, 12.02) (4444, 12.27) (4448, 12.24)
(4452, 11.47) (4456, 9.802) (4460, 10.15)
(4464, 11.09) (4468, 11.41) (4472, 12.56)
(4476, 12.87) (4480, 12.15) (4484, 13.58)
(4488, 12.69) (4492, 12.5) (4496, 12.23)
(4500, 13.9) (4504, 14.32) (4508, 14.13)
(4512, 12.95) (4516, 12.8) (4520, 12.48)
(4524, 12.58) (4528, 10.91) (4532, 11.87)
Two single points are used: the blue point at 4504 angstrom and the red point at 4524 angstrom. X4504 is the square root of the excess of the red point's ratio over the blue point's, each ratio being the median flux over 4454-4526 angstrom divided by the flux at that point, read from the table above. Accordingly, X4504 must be 0.35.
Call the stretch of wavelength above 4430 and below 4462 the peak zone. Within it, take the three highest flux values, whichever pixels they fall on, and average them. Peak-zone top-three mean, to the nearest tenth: 12.2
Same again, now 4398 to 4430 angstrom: 12.3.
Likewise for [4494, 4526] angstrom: 14.1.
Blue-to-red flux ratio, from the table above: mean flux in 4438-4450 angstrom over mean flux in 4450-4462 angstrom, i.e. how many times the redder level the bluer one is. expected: 1.16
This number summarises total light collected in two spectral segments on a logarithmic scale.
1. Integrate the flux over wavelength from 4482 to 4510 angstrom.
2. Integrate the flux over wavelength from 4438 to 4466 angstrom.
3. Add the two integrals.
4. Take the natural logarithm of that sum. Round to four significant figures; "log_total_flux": 6.536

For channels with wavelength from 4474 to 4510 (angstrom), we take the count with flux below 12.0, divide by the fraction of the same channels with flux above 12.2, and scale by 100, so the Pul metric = 0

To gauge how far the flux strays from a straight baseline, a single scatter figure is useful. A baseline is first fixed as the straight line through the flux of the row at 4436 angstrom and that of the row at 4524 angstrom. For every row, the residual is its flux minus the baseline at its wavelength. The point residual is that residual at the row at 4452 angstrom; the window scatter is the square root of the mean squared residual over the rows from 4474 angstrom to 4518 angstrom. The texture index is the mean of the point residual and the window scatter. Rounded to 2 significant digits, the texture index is 0.85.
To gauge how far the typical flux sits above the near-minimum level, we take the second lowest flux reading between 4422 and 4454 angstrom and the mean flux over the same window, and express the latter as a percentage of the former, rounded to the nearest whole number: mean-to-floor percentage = 108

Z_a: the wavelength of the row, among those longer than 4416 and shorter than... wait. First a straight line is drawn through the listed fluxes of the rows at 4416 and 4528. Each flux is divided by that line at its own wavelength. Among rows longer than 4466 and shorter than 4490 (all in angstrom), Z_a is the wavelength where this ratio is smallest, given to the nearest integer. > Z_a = 4468 angstrom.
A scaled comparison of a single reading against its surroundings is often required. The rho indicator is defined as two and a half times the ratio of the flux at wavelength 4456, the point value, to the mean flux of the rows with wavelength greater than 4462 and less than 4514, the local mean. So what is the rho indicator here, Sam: 1.9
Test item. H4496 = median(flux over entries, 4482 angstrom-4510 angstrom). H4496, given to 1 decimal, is 13.6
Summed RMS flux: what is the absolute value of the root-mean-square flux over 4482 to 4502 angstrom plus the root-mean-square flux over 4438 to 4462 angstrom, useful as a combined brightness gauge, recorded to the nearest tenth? 24.4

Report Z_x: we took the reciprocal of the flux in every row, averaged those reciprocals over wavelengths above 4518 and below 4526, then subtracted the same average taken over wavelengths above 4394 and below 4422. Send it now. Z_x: -0.010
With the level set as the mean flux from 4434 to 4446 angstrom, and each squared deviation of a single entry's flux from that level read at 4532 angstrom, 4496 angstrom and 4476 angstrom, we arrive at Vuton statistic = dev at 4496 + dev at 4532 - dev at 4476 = -1.1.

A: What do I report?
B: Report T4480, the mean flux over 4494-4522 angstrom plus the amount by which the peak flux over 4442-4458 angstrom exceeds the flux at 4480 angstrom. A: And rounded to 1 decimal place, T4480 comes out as 13.4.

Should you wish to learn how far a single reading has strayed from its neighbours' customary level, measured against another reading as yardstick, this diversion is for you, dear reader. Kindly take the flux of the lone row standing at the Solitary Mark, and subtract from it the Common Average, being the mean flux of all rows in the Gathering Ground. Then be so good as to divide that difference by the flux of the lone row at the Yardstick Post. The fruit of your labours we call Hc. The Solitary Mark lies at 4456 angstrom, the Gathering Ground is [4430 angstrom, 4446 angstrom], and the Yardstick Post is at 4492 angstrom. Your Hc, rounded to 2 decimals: -0.14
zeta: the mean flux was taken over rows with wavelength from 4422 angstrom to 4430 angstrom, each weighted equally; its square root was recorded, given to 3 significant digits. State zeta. 3.35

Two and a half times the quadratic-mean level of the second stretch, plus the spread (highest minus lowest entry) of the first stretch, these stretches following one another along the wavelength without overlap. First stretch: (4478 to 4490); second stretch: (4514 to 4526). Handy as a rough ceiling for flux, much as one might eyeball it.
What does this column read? 33.0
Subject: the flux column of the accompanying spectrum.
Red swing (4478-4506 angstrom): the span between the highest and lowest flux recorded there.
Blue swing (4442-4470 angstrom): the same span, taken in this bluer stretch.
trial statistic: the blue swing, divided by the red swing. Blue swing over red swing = 1.14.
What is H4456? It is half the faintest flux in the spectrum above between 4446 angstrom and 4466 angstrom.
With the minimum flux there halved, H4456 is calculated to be 4.9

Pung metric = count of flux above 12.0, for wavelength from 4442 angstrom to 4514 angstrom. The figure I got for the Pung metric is 13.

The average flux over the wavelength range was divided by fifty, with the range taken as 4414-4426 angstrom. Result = 0.24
